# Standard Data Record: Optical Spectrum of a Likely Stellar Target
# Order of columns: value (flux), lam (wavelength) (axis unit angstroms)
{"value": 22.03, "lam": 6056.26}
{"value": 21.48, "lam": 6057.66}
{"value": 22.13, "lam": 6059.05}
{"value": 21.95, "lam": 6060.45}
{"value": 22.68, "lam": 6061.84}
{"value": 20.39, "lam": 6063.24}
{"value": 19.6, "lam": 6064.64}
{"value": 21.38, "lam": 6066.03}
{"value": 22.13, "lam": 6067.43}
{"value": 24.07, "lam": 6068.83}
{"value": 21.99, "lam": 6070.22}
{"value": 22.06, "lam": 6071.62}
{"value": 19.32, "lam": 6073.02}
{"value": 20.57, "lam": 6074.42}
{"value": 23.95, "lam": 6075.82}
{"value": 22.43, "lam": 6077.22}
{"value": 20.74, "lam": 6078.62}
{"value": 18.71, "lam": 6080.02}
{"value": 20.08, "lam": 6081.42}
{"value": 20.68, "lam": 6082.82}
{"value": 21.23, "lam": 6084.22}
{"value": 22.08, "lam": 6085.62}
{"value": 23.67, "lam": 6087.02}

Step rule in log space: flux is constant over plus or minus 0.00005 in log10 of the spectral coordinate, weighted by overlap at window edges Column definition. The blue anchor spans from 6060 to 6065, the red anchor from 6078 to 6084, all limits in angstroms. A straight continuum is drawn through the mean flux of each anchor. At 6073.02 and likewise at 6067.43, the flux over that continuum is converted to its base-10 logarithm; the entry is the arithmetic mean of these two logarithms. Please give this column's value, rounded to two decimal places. 0.00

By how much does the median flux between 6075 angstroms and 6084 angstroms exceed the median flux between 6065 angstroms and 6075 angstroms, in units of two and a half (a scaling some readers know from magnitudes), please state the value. -0.51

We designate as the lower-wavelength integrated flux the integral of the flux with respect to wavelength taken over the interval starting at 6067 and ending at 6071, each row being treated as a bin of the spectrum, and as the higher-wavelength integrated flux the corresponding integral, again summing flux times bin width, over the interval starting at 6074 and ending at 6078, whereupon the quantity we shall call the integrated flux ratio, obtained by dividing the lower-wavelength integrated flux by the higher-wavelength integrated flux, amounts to 1.02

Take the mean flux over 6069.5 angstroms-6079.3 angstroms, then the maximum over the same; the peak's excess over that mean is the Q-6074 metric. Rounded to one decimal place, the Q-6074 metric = 2.4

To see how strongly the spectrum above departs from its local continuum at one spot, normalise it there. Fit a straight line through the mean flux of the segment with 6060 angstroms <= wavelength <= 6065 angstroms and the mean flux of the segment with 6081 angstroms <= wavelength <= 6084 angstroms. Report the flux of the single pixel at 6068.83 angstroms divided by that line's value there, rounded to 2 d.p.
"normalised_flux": 1.15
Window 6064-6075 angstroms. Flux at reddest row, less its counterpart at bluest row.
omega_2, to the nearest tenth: 1.0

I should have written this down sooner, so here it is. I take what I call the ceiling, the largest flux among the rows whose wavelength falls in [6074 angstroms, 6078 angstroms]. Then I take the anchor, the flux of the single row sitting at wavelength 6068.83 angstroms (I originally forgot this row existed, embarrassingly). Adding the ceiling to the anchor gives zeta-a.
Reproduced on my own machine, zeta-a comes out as 48.0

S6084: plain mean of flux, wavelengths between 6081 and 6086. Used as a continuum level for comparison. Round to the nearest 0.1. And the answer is 21.0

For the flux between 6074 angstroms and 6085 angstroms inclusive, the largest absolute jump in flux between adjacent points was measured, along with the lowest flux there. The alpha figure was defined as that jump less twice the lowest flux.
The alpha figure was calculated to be -34.0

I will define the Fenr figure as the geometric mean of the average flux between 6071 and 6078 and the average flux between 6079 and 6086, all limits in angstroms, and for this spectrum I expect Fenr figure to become 21.1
